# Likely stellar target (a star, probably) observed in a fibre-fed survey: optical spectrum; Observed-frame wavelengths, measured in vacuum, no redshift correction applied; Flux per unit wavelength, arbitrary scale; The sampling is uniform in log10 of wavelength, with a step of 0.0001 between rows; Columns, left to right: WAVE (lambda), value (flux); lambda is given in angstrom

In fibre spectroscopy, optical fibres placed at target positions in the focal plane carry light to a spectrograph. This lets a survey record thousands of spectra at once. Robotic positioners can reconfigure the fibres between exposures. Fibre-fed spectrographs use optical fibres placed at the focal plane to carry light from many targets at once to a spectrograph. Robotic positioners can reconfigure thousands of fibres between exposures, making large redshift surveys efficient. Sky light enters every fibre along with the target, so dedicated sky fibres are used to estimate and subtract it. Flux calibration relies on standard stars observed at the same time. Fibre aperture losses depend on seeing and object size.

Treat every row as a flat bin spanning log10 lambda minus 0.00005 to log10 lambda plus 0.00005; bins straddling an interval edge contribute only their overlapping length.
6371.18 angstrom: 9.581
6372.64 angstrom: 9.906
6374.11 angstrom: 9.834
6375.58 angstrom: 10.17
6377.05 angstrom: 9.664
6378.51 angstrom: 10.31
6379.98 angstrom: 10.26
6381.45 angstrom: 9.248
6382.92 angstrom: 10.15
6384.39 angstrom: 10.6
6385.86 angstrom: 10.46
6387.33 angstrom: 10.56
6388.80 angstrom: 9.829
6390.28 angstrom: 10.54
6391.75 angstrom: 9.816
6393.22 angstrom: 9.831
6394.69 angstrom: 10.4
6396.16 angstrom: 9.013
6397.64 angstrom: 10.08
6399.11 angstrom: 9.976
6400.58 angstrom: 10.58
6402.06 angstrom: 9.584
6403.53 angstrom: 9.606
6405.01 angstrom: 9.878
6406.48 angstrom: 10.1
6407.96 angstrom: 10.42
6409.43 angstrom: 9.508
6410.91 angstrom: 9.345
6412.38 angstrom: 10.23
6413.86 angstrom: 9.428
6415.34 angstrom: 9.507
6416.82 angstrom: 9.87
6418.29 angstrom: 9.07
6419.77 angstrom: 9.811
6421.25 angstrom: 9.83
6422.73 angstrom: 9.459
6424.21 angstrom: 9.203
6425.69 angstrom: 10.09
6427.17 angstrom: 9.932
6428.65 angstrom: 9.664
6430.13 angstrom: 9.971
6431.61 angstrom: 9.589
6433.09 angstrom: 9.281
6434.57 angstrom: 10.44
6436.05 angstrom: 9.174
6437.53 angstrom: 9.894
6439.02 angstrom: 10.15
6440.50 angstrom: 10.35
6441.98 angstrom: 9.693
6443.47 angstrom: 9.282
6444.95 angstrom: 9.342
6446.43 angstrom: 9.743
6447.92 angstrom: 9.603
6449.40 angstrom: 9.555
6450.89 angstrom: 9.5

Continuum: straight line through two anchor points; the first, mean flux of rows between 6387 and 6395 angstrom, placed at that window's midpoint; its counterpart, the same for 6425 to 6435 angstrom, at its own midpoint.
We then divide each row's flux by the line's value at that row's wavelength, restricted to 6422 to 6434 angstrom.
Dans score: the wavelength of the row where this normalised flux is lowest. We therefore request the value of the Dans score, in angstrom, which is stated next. 6424.21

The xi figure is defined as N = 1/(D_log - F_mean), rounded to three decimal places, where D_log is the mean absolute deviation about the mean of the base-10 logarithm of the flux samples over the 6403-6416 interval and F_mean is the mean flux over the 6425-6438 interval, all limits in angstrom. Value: -0.102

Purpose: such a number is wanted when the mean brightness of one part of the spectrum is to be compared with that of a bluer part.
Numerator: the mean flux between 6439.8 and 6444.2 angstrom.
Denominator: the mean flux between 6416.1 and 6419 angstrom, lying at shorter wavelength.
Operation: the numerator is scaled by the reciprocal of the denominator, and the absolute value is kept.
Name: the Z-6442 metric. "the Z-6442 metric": 1.03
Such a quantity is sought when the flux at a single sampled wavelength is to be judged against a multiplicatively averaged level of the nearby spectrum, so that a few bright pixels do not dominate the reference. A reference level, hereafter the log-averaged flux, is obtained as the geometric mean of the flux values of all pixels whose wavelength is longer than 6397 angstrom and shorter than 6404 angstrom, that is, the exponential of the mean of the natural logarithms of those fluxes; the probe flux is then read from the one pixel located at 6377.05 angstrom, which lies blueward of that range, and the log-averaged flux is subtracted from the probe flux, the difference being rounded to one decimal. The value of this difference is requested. -0.3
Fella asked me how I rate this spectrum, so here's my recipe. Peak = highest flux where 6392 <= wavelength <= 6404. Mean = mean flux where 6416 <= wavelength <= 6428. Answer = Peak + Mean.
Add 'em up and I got 20.2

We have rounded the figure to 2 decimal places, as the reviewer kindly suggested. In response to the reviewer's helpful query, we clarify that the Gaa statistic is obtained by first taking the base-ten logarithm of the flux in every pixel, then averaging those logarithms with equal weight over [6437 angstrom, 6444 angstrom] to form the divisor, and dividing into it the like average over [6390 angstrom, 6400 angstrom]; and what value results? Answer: 1.00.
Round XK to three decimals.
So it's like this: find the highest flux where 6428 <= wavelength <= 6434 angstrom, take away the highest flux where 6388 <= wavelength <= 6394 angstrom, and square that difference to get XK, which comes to 0.324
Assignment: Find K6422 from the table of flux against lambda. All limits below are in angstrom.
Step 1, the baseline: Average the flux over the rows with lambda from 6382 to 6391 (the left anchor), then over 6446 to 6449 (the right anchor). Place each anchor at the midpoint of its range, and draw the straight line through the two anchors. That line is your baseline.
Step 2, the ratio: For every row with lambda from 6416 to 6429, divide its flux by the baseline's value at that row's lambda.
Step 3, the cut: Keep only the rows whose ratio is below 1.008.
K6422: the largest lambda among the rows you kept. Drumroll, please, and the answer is 6428.65 angstrom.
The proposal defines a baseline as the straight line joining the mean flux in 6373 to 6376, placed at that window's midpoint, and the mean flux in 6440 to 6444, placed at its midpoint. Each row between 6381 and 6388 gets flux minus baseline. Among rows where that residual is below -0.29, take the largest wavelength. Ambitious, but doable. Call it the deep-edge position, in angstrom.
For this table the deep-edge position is 6381.45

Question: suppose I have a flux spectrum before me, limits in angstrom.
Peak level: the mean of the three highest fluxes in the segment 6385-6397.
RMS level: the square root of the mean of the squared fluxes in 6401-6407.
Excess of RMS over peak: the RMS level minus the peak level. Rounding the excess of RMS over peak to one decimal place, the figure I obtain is -0.7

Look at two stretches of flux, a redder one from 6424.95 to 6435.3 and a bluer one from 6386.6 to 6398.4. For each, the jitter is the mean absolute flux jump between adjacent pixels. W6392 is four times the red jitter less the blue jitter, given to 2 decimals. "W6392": 0.98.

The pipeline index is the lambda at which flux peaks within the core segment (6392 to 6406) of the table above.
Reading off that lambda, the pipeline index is 6400.58 angstrom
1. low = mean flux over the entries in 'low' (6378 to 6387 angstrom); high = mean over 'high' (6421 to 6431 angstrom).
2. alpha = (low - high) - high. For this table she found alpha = -9.3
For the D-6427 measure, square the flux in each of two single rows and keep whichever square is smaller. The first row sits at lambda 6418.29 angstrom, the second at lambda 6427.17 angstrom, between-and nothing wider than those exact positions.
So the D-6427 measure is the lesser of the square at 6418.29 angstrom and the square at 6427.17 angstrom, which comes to 82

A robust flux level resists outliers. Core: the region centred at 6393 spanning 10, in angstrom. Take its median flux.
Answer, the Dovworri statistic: 9.8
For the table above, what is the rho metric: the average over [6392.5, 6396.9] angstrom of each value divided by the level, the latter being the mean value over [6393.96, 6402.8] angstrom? 0.981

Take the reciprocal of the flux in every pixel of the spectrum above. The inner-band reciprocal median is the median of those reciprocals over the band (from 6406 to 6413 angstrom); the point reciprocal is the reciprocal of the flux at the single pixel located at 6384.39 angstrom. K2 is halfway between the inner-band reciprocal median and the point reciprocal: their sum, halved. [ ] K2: 0.097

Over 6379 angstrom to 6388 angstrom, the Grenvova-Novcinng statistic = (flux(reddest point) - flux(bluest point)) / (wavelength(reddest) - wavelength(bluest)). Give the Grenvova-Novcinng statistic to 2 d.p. 0.04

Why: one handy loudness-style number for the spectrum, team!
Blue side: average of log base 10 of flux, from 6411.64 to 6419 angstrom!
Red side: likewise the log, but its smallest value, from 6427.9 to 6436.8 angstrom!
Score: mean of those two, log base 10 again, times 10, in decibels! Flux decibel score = -0.12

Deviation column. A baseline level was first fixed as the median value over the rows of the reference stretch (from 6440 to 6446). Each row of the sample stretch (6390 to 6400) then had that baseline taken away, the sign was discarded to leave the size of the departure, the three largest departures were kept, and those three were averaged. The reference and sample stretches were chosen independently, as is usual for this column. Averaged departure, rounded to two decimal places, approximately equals 0.82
